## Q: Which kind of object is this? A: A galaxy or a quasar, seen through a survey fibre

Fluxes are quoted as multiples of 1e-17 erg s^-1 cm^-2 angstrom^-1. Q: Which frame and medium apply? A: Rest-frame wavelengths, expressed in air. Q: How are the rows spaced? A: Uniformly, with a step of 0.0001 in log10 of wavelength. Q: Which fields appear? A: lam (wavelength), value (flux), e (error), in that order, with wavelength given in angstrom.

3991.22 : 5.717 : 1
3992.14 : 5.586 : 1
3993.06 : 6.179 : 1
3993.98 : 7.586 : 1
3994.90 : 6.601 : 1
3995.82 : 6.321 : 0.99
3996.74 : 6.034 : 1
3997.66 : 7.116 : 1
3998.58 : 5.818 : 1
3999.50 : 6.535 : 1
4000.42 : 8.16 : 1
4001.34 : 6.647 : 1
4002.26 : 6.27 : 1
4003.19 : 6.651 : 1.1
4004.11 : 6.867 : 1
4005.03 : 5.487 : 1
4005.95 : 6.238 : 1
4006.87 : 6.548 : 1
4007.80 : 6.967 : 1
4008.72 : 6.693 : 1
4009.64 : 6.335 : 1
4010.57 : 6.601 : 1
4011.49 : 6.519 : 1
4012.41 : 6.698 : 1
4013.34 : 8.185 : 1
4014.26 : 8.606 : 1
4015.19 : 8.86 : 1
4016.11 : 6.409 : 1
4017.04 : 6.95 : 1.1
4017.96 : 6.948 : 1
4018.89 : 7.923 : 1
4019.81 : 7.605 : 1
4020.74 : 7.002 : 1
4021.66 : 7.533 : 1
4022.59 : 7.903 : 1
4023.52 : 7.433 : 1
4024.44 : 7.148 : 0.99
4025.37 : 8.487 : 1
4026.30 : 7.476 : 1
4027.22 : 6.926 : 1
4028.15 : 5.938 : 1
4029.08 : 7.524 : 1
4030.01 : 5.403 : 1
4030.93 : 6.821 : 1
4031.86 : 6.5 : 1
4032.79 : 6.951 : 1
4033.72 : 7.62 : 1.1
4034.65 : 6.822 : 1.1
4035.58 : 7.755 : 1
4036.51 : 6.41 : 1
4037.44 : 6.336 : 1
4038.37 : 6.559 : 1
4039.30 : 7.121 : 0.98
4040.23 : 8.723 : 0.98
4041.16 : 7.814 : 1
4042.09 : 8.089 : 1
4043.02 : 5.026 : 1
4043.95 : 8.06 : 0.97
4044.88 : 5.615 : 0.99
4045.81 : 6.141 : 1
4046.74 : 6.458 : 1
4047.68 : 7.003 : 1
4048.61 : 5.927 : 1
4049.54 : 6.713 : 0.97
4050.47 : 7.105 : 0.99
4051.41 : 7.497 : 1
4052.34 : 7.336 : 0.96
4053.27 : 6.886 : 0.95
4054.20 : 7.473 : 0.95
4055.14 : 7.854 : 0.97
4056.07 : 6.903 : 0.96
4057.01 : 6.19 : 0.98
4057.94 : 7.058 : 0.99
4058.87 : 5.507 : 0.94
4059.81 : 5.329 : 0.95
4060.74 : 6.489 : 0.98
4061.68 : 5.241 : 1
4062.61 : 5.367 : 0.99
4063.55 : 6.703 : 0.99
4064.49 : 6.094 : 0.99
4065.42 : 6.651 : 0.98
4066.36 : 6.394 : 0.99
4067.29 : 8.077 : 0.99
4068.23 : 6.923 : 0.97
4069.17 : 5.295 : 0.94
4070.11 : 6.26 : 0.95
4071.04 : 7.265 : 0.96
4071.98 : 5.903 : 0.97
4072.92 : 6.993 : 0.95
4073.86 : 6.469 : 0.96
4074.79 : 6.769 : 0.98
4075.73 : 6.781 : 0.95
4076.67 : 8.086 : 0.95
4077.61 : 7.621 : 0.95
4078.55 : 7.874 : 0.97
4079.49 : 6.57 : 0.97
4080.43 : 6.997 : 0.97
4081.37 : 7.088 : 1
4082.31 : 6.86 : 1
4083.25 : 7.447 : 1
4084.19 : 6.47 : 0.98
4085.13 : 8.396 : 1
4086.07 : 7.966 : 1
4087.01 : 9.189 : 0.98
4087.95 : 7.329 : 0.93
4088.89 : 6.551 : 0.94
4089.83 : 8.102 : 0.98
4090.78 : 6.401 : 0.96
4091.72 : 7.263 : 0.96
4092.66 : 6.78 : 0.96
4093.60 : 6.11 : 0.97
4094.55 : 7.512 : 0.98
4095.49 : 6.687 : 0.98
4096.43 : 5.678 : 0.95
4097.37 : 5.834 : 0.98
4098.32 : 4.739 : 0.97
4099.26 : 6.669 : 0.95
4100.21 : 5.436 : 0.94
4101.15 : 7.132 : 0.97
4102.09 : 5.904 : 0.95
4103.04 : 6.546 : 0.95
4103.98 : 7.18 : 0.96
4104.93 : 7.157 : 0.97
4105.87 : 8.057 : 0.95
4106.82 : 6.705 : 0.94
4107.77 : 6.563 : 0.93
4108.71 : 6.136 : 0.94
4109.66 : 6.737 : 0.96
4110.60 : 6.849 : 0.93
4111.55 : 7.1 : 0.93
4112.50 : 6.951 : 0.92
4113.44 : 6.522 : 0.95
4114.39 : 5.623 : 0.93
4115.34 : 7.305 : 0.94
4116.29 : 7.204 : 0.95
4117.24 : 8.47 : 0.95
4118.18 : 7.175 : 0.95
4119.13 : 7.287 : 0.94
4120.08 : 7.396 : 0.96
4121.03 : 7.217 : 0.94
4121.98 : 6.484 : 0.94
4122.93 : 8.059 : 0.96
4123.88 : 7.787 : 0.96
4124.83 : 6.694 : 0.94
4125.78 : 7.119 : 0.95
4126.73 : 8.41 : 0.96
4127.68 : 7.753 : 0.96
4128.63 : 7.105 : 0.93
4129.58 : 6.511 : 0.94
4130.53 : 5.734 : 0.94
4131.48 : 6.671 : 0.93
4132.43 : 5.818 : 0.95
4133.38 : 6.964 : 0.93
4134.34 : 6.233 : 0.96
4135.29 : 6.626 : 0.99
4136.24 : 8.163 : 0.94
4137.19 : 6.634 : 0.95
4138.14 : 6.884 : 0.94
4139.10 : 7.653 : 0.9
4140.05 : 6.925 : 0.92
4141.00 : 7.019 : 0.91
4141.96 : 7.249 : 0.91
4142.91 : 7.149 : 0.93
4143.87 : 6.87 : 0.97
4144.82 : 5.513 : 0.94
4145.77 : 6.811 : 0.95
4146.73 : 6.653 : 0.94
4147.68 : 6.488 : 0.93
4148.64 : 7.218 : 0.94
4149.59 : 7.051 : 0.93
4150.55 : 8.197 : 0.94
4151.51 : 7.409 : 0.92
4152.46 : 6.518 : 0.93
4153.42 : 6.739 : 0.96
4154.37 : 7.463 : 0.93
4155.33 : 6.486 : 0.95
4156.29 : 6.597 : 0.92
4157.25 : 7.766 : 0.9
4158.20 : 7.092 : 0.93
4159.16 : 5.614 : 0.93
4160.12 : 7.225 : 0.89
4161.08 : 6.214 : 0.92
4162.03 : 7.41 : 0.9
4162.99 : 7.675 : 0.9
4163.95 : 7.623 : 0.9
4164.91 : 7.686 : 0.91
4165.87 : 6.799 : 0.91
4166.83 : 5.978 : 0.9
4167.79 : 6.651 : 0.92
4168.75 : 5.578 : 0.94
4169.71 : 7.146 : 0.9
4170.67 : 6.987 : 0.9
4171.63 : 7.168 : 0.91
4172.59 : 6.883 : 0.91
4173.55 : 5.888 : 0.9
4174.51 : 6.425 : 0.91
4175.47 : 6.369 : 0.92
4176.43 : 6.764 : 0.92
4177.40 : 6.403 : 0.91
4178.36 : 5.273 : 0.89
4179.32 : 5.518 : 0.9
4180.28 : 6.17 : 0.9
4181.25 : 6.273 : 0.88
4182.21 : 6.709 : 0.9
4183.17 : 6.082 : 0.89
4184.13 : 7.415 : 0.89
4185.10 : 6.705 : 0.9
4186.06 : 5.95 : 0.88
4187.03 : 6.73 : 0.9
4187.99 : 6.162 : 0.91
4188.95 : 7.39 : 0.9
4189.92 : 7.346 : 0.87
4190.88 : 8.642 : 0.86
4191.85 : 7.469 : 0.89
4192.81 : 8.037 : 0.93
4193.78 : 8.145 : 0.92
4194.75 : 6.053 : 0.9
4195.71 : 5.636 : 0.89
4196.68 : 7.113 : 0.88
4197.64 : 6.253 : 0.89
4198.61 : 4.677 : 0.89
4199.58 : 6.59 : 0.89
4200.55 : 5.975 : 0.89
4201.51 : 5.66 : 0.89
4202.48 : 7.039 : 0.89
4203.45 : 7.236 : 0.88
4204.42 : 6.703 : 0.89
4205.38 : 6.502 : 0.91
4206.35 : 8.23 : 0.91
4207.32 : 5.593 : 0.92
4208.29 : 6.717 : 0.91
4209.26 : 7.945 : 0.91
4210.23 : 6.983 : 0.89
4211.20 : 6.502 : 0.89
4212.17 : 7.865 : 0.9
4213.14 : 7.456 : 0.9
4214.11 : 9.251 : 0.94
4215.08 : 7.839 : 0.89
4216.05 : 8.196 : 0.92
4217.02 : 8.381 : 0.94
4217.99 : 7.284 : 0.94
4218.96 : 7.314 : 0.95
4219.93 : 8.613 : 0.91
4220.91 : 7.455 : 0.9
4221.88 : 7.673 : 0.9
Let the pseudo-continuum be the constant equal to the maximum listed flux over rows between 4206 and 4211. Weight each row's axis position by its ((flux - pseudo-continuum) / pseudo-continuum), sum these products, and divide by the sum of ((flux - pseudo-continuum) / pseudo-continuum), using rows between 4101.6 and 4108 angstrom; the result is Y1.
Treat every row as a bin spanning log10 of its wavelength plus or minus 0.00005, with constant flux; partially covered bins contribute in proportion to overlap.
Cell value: 4104.6 angstrom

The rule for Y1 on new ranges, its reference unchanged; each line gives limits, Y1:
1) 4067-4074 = 4070.9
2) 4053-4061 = 4057.8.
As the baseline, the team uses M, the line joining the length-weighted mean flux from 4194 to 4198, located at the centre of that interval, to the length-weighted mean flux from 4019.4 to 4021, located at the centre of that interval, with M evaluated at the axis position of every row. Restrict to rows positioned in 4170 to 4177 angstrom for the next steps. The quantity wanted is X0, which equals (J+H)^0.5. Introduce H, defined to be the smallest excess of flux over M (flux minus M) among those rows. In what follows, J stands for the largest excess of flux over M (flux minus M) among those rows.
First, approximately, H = -0.6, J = 0.65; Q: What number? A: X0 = 0.1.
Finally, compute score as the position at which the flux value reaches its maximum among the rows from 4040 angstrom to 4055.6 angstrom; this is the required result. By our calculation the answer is 4040.23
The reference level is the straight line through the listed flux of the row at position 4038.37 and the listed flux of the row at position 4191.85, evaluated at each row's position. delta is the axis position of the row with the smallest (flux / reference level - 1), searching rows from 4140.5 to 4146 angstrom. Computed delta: 4144.82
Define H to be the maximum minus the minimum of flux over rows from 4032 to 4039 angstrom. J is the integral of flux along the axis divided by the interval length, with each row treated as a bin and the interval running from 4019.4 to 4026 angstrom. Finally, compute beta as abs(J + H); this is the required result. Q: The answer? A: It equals 9.0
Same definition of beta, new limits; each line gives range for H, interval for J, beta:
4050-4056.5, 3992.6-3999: 7.5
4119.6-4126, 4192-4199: 8.2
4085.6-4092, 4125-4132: 9.8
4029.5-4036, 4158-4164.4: 9.3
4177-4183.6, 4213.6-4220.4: 9.6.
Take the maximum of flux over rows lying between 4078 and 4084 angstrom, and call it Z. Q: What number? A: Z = 7.874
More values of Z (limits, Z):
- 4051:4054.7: 7.497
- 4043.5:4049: 8.06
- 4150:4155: 8.197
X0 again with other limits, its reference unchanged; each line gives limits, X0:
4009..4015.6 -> 0.7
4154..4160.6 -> 0.4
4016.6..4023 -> 0.5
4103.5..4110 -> 0.7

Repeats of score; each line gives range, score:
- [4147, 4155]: 4150.55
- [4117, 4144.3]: 4117.24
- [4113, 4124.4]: 4117.24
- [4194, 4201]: 4196.68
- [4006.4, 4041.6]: 4015.19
